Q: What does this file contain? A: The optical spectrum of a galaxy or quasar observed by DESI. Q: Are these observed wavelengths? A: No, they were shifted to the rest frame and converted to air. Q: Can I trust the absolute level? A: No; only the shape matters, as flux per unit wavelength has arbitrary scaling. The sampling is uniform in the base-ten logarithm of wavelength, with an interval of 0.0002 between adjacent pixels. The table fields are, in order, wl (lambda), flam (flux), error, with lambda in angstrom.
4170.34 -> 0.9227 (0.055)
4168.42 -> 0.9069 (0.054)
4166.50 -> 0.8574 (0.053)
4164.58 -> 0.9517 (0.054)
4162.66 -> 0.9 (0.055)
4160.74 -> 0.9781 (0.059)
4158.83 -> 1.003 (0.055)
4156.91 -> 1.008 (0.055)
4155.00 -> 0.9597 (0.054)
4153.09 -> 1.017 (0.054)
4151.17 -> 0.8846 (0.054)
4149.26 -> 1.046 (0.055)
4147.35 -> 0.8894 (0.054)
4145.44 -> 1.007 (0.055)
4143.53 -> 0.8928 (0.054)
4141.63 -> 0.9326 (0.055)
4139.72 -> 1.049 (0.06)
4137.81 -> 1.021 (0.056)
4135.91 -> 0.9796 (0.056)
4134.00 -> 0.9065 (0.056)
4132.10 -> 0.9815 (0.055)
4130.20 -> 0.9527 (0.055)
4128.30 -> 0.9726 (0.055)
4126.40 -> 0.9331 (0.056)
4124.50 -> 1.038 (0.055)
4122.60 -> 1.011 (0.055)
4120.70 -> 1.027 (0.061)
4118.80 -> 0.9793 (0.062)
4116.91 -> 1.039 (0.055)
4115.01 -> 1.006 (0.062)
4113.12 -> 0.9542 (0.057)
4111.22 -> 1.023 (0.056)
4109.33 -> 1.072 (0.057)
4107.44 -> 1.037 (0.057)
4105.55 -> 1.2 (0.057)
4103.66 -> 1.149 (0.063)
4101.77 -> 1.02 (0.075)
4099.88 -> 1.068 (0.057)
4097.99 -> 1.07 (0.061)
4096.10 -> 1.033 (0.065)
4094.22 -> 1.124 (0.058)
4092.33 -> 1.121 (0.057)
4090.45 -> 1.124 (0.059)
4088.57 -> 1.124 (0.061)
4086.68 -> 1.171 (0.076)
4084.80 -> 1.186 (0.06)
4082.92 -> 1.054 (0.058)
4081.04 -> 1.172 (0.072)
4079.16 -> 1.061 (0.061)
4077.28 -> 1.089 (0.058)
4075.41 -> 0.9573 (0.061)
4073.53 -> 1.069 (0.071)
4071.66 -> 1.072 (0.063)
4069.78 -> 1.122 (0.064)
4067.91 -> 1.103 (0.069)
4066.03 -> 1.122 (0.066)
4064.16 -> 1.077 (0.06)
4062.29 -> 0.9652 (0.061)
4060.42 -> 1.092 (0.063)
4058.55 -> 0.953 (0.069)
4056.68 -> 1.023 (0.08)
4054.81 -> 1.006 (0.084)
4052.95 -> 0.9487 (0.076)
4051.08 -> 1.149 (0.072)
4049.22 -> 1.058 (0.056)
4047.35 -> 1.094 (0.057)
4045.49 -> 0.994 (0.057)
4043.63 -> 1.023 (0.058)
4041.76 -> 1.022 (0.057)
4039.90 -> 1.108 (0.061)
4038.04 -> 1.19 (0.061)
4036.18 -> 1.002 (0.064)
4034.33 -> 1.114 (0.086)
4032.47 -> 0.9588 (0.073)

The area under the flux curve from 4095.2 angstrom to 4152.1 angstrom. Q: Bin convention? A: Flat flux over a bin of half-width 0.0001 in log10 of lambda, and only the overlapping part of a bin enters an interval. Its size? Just 57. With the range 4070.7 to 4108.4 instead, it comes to 41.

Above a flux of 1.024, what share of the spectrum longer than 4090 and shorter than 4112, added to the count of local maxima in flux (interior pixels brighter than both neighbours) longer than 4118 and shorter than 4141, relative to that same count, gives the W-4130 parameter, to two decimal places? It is 1.21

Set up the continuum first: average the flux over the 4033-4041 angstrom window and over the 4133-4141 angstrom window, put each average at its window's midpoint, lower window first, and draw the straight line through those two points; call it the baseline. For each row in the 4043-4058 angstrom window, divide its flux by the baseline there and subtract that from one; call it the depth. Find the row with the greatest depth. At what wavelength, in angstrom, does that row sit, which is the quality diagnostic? 4052.95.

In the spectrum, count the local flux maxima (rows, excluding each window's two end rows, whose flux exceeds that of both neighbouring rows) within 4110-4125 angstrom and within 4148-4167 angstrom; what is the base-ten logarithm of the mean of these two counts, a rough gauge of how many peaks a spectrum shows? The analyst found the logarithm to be 0.40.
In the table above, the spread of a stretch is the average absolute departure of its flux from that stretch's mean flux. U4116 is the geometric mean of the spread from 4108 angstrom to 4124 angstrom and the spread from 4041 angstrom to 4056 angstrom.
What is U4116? 0.0354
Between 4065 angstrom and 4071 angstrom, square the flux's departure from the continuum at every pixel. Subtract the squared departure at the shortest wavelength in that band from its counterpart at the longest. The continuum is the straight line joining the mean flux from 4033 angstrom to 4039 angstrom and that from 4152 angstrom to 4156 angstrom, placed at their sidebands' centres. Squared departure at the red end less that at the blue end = 0.0004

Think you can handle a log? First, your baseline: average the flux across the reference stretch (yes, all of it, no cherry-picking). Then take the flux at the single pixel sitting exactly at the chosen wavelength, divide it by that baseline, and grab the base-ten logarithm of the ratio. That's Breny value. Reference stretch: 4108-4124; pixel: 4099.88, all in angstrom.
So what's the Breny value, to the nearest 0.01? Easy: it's 0.02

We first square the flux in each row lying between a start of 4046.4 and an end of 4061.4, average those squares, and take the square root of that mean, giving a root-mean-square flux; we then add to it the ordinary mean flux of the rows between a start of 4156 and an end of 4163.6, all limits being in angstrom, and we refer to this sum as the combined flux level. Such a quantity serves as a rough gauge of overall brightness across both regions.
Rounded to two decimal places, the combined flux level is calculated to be 2.01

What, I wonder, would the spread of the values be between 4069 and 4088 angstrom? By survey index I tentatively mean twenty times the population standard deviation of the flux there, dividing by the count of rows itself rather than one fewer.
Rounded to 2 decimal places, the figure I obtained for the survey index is 1.32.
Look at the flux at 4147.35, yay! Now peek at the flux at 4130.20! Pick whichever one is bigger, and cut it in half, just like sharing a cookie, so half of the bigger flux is 0.48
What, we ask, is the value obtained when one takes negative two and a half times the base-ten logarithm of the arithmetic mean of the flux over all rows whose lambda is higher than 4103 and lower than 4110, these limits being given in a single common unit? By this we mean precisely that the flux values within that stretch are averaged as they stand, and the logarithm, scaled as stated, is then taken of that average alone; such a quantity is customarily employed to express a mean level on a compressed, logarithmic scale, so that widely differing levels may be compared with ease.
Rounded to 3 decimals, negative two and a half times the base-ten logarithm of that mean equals -0.118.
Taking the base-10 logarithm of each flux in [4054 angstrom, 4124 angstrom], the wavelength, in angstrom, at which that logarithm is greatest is 4105.55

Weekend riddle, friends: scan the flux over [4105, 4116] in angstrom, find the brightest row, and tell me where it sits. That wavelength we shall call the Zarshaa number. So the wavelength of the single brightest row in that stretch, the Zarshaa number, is 4105.55 angstrom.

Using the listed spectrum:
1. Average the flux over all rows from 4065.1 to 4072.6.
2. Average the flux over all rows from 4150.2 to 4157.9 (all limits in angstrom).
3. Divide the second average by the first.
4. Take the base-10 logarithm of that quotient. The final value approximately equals -0.06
